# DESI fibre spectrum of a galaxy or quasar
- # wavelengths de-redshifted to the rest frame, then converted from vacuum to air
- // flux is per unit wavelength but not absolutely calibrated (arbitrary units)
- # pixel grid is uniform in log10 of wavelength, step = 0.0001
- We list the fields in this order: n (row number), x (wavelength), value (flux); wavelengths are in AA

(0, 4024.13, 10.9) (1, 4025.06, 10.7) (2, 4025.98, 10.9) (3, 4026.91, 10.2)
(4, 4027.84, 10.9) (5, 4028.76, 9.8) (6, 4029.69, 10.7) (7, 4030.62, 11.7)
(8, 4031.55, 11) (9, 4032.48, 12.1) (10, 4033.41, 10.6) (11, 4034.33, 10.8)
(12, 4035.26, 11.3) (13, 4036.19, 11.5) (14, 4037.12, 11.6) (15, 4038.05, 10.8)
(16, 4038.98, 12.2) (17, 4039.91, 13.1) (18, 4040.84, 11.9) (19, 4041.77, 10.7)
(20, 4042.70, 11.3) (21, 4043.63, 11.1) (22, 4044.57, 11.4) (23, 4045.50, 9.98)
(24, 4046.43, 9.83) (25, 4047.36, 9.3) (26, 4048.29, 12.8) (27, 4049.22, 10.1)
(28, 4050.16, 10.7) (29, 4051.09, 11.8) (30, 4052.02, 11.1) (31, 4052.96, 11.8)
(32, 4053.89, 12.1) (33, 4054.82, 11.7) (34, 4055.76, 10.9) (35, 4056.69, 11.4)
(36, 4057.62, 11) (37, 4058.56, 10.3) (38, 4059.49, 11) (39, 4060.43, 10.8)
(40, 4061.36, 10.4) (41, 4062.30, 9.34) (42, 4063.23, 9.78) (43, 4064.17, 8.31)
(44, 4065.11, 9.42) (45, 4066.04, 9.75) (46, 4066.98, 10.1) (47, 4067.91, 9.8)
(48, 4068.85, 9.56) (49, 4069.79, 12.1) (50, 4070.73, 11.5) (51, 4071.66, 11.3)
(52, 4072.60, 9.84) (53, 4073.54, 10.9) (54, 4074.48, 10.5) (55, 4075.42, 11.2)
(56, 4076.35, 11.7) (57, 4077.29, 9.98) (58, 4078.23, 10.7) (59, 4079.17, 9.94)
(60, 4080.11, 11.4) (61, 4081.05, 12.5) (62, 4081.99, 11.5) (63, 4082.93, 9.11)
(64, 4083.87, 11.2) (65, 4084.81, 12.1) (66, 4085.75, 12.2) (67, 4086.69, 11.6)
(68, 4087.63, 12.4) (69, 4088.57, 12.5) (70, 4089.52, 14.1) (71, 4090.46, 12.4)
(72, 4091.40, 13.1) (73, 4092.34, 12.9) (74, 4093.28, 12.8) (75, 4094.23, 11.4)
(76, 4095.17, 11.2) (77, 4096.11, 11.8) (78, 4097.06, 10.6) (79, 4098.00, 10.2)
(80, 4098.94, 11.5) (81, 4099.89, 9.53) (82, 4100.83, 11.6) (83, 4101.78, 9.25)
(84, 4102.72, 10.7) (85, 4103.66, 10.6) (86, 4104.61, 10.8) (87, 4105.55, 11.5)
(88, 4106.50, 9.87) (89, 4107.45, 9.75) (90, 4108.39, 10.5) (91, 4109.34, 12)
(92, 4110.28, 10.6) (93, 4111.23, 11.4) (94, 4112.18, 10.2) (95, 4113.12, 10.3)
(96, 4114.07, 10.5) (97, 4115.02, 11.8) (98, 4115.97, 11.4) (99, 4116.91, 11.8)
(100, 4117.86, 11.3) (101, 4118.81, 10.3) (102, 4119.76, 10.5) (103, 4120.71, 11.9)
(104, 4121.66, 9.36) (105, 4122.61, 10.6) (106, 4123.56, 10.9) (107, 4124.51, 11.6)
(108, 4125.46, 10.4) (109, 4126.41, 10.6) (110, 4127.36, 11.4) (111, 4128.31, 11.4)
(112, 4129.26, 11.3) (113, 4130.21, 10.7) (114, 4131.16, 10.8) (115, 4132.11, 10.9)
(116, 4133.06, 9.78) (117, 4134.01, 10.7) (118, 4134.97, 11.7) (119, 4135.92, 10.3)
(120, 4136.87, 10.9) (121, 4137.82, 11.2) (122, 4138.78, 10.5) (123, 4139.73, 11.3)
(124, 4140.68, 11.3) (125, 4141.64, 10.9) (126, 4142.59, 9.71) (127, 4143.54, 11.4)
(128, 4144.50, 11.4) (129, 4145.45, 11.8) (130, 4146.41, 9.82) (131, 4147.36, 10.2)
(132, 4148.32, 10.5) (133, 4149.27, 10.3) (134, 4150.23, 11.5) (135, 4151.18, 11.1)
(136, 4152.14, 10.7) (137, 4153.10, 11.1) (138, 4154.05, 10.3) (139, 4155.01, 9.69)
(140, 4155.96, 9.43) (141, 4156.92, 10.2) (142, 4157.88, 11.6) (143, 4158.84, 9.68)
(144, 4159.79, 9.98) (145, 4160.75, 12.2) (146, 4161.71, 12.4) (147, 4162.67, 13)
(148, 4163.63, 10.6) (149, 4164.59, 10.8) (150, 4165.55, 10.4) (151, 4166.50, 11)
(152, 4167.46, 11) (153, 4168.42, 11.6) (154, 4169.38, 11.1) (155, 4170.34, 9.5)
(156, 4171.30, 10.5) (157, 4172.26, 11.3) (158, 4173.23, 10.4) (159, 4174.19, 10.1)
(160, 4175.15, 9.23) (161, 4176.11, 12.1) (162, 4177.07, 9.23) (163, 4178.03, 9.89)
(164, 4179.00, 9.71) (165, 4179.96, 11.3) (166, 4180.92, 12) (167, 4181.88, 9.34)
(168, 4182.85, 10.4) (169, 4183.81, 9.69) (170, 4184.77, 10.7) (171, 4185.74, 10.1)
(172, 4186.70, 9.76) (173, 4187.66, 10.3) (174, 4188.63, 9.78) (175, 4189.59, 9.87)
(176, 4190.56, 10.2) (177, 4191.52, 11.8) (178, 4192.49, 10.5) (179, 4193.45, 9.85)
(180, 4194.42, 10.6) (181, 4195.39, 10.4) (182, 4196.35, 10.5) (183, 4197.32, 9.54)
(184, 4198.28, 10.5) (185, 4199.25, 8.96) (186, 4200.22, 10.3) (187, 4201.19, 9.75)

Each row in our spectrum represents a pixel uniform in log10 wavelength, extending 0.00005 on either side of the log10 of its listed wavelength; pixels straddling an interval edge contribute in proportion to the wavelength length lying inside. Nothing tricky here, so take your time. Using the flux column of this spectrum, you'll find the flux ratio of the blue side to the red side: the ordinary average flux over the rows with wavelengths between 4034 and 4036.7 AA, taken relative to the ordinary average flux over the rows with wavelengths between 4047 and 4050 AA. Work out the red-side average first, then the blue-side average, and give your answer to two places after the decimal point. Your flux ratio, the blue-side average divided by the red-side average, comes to 1.04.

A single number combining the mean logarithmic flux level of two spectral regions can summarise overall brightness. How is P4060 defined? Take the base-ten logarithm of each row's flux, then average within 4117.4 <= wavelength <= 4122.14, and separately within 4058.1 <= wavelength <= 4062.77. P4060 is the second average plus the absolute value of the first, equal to 2.04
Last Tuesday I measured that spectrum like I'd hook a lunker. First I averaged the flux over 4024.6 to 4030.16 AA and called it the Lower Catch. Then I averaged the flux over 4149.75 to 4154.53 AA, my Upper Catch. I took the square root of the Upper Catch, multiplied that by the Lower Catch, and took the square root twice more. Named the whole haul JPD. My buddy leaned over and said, 2.43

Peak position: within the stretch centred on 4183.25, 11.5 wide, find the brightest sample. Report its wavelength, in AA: 4180.92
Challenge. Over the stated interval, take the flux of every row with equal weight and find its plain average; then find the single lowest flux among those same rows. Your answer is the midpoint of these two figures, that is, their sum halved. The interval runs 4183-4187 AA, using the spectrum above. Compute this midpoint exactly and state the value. 9.9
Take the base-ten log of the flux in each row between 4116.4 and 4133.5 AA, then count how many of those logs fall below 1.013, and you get 3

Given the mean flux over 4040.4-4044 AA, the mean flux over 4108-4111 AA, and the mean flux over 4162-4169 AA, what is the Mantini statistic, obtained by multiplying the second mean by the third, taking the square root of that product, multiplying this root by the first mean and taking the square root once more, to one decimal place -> 11.2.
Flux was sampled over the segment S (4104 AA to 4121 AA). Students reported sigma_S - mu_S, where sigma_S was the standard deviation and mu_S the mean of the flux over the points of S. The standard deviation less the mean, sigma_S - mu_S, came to -10.2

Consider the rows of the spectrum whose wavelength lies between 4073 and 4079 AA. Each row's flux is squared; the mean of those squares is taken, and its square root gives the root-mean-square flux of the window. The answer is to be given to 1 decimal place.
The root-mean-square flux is 10.8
